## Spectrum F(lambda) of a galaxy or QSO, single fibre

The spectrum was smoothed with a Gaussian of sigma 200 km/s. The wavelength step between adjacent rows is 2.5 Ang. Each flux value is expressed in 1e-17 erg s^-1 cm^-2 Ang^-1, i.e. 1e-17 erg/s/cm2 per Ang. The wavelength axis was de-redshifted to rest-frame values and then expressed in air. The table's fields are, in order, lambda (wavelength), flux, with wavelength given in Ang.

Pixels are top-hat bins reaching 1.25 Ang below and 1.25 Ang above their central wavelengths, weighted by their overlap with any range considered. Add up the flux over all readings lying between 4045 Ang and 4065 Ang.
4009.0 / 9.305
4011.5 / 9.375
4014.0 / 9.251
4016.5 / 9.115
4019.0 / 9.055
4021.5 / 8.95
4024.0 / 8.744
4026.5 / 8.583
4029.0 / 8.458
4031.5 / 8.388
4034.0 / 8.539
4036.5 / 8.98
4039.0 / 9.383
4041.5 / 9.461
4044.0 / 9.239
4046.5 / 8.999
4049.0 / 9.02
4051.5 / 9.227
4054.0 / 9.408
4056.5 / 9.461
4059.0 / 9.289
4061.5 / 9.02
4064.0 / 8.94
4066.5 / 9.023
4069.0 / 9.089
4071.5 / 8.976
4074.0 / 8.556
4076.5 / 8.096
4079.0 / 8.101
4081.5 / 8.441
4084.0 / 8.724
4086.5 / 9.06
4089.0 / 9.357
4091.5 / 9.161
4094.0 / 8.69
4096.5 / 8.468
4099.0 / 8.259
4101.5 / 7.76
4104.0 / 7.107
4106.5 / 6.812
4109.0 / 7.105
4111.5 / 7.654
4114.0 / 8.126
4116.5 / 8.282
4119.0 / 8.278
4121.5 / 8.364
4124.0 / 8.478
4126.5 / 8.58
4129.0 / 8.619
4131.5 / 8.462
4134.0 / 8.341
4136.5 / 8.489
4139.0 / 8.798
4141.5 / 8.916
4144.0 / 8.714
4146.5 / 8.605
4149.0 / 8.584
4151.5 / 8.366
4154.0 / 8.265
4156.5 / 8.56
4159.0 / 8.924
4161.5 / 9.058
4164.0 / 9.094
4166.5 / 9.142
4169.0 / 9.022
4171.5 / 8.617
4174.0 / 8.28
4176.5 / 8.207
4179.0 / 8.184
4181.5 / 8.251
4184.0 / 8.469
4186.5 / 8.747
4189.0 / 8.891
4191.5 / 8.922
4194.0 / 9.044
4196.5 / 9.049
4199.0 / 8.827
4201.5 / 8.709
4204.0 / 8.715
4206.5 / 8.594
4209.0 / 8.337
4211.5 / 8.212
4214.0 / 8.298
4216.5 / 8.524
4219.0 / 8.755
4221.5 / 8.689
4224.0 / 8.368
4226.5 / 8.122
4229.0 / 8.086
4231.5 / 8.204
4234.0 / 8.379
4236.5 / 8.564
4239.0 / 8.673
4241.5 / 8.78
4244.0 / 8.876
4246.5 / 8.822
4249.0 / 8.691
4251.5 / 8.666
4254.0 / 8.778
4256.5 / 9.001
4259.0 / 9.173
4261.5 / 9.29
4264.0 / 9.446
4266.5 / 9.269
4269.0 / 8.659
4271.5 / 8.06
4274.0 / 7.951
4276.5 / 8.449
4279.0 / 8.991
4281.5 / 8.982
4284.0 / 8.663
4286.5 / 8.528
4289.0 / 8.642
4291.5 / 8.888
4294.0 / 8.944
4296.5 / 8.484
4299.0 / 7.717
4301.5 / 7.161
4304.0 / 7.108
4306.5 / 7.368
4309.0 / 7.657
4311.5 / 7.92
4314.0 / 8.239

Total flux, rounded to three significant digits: 73.4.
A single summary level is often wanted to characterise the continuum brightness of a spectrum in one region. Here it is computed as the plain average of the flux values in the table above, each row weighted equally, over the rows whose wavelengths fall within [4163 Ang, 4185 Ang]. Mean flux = 8.6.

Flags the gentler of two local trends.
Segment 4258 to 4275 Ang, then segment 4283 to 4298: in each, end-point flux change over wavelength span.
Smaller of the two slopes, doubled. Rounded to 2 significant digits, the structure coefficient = -0.16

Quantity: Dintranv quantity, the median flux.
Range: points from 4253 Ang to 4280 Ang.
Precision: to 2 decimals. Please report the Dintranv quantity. 8.99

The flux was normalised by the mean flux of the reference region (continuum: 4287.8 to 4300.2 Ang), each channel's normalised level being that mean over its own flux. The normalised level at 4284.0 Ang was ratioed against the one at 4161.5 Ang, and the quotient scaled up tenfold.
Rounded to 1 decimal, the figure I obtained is 10.5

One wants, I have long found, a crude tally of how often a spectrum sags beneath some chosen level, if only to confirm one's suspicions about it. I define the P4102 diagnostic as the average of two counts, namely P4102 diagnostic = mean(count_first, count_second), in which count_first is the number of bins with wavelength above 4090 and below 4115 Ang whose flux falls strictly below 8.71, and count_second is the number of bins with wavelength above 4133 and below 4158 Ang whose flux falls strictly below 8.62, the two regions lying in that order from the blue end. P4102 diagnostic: 8.0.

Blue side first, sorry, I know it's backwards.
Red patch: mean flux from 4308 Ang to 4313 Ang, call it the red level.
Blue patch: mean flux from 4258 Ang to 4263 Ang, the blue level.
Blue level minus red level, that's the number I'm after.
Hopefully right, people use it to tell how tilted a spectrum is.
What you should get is 1.4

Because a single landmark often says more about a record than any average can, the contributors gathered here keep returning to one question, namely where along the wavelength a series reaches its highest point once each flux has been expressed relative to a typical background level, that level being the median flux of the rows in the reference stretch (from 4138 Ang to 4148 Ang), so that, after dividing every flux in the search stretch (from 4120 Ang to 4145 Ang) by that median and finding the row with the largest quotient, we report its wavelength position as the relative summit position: 4141.5 Ang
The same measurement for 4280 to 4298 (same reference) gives 4281.5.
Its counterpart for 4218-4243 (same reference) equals 4241.5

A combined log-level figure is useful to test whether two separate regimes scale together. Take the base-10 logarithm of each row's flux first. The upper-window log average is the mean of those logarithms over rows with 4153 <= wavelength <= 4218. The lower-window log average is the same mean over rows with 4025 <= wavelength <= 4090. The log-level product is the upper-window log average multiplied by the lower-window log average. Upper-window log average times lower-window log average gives 0.890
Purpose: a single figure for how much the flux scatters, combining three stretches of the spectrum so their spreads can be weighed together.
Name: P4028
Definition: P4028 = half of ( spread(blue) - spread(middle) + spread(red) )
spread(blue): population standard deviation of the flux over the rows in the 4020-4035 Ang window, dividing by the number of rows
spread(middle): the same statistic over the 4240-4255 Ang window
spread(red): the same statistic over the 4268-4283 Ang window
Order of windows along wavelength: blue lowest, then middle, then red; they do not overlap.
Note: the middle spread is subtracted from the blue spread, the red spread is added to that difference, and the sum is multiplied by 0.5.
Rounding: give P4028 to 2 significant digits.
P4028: 0.26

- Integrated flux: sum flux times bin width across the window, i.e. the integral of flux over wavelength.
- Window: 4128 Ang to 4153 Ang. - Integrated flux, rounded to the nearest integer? 215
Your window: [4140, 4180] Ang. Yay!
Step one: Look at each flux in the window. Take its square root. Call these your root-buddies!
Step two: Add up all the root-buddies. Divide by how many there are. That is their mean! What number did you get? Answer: 2.94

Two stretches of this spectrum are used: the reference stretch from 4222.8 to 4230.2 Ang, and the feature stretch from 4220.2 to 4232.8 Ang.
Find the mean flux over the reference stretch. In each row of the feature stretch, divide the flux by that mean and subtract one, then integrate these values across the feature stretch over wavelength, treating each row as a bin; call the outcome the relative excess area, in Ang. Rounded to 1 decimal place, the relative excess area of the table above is 0.2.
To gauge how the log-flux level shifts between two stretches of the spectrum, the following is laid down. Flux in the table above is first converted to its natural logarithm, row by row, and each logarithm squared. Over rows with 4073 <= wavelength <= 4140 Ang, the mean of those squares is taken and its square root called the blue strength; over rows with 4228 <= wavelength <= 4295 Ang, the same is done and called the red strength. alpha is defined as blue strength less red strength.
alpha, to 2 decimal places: -0.05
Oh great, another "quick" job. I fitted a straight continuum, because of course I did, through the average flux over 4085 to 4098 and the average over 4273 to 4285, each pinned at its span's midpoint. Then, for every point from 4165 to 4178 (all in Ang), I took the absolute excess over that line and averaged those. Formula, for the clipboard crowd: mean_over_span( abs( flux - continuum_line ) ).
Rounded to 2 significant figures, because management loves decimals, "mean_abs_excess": 0.37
